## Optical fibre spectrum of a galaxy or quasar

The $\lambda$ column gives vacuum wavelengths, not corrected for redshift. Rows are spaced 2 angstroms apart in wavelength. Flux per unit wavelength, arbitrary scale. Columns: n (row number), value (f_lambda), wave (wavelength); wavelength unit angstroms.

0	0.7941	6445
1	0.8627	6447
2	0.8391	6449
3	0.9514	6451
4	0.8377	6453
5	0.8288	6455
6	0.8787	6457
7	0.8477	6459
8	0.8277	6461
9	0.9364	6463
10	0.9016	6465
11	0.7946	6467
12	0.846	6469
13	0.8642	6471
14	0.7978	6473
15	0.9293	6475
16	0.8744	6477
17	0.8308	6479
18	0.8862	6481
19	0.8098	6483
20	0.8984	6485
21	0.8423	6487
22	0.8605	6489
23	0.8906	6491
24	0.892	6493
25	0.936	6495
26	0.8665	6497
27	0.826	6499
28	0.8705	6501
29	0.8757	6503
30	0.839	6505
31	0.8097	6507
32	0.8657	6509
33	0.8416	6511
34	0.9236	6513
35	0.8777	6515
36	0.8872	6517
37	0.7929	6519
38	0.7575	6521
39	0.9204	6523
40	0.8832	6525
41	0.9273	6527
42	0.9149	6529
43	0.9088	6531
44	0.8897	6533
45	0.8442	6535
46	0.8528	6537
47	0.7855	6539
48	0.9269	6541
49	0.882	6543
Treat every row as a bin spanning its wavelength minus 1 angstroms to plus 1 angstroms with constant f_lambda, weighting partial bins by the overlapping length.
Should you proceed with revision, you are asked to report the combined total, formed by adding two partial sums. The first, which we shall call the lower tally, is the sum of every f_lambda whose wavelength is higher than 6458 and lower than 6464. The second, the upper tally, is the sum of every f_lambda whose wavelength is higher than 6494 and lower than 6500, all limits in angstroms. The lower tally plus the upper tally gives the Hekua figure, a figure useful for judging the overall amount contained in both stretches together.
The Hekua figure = 5.24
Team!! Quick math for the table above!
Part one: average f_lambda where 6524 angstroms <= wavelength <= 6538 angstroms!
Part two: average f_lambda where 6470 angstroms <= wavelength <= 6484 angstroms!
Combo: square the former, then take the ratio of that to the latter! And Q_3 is 0.92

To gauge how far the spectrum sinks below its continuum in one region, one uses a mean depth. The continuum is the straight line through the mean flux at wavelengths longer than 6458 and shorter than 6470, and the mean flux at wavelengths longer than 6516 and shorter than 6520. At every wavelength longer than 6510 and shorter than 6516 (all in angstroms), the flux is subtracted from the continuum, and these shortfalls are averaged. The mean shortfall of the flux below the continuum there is -0.039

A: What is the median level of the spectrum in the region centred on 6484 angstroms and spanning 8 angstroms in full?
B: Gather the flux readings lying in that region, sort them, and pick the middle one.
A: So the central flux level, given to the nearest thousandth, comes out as 0.864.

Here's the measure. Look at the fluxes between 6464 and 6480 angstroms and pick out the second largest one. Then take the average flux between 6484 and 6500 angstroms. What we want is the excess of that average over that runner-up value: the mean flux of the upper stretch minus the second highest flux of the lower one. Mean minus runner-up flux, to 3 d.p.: -0.025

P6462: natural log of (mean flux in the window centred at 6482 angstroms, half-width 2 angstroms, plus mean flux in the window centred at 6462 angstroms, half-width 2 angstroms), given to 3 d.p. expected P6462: 0.548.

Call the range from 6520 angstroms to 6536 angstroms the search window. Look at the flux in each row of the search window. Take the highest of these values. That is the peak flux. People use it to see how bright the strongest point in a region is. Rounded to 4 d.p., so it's 0.9273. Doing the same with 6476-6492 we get 0.8984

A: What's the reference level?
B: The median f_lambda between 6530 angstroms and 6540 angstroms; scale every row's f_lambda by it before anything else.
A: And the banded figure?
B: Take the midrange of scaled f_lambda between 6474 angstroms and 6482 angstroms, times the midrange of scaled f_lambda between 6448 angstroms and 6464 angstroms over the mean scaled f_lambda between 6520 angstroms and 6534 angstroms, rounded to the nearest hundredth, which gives 1.04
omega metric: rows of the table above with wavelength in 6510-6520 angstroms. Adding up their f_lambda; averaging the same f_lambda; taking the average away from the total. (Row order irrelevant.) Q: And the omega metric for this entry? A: 3.46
